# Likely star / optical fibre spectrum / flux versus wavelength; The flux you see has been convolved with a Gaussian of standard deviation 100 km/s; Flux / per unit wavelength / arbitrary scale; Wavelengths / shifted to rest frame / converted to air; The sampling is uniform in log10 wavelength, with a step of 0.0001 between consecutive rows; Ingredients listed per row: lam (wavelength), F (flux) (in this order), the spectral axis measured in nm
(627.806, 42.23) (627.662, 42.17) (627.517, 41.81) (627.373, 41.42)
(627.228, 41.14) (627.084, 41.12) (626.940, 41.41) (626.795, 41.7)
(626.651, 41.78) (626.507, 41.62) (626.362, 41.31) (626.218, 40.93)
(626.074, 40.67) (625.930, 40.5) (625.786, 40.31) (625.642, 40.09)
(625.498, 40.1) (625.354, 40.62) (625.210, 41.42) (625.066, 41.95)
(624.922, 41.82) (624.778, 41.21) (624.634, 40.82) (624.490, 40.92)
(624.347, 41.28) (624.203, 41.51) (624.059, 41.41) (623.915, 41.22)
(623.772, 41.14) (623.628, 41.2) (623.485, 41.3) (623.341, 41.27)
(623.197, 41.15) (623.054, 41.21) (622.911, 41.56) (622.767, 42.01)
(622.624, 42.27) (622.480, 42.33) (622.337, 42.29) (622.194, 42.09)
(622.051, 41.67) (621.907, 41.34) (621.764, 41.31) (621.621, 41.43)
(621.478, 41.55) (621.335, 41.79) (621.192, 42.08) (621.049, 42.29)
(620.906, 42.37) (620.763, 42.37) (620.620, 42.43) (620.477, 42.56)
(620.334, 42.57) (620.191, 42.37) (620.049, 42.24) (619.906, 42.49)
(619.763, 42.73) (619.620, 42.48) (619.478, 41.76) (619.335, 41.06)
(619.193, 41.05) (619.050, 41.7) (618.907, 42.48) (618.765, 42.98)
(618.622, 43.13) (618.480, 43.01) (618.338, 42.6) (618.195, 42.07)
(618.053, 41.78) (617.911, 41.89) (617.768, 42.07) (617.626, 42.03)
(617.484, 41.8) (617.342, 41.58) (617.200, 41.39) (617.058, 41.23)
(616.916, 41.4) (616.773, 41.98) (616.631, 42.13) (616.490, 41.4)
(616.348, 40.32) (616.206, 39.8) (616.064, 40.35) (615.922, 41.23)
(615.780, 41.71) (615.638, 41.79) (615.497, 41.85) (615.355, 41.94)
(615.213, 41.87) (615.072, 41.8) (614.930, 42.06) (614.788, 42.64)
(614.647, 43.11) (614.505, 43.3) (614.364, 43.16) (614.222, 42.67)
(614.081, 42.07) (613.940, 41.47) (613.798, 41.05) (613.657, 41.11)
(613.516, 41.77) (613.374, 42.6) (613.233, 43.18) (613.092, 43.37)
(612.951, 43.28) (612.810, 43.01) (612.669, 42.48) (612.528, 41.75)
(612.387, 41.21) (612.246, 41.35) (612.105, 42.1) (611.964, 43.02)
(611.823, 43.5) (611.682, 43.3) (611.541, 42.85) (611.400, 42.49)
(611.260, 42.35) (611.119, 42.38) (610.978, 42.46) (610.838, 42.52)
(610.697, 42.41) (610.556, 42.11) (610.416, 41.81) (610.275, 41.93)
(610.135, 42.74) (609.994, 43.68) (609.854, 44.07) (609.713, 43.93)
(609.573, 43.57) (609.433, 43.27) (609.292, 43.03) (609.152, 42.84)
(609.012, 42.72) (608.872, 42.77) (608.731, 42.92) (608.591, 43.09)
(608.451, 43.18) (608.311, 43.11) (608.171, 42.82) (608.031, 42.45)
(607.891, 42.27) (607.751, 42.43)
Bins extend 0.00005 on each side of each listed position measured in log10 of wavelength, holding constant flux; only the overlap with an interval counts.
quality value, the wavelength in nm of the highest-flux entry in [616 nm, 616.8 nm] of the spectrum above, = 616.631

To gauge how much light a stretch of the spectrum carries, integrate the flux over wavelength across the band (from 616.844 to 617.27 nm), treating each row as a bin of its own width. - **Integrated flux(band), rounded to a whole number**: 18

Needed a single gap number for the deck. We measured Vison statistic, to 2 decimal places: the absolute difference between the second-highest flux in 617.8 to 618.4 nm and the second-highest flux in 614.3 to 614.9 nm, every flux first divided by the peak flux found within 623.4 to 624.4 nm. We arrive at 0.03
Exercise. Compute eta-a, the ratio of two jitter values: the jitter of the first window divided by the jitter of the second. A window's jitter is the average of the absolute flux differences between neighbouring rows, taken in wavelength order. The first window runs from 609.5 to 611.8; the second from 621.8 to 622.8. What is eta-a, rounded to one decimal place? 1.4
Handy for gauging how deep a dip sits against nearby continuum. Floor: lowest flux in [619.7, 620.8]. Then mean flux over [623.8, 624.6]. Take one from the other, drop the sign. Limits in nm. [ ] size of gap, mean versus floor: 1.0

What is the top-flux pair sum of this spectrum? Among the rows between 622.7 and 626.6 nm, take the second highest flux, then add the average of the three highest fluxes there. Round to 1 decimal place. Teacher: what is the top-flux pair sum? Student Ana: 83.9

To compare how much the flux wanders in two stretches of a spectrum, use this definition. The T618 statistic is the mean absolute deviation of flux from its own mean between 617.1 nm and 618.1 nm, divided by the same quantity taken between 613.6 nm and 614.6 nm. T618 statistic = 0.2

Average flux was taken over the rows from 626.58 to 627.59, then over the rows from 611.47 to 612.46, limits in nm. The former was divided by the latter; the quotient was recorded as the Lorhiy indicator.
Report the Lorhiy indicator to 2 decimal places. 0.98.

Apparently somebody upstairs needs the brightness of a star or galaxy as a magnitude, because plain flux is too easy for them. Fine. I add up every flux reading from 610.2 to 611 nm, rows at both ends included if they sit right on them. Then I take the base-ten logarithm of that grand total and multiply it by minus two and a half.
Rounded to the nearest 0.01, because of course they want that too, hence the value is -6.01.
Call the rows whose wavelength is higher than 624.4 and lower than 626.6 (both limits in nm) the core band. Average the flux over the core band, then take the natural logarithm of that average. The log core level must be 3.71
